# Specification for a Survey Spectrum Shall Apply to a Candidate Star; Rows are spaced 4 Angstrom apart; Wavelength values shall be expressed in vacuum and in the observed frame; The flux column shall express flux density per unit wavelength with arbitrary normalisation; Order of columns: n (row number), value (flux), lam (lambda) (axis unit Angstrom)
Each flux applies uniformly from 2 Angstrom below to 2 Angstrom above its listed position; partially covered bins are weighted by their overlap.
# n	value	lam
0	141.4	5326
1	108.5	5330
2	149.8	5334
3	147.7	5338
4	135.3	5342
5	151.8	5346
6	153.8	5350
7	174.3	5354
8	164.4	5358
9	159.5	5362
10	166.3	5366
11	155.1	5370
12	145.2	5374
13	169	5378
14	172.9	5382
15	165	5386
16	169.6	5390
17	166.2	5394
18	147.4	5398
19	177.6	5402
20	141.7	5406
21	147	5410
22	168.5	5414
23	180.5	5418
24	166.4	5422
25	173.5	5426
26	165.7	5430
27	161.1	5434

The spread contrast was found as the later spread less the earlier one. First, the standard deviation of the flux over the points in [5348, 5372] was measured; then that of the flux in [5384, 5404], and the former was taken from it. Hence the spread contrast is 3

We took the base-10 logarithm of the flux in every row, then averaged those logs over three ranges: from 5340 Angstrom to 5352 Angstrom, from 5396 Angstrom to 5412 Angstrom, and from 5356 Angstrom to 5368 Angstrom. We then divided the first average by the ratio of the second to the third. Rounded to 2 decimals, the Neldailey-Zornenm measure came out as 2.20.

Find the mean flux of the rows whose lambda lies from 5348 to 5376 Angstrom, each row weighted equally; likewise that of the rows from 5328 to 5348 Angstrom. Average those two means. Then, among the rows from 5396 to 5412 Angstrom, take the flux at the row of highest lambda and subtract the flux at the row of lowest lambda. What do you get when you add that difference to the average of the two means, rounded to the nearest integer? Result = 149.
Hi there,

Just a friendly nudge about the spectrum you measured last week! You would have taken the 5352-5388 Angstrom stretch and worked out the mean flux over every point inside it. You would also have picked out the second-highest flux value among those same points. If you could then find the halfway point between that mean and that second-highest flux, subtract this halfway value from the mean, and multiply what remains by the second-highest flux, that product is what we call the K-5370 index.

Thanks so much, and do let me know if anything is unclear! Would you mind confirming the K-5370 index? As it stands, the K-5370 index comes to -811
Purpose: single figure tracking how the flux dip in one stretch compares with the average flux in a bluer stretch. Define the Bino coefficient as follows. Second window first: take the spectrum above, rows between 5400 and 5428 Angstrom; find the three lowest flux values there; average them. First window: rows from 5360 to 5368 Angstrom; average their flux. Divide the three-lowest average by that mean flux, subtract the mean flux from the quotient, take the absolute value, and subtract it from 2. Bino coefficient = -160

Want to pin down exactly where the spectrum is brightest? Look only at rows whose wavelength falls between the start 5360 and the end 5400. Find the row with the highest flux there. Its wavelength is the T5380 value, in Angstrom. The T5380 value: 5382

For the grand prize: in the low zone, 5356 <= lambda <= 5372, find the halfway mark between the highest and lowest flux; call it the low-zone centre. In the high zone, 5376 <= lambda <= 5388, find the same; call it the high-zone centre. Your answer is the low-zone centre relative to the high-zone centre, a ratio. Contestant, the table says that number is 0.95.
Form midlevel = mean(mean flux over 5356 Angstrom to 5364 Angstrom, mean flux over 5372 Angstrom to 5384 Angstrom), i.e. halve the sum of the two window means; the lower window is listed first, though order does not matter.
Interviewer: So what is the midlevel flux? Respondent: 162.2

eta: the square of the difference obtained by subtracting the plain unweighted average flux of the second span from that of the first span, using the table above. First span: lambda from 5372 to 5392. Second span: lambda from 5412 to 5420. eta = 103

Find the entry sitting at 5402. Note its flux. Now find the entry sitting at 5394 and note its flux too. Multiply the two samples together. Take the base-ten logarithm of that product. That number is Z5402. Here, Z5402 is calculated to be 4.47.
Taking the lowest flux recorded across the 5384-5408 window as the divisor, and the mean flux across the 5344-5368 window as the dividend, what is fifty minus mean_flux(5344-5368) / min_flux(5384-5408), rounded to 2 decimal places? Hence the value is 48.86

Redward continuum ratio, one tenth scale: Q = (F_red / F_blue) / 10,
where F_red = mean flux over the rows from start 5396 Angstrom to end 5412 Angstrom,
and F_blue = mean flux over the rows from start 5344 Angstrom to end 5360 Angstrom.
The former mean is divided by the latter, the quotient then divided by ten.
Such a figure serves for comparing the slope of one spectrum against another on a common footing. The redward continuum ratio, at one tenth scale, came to 0.095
